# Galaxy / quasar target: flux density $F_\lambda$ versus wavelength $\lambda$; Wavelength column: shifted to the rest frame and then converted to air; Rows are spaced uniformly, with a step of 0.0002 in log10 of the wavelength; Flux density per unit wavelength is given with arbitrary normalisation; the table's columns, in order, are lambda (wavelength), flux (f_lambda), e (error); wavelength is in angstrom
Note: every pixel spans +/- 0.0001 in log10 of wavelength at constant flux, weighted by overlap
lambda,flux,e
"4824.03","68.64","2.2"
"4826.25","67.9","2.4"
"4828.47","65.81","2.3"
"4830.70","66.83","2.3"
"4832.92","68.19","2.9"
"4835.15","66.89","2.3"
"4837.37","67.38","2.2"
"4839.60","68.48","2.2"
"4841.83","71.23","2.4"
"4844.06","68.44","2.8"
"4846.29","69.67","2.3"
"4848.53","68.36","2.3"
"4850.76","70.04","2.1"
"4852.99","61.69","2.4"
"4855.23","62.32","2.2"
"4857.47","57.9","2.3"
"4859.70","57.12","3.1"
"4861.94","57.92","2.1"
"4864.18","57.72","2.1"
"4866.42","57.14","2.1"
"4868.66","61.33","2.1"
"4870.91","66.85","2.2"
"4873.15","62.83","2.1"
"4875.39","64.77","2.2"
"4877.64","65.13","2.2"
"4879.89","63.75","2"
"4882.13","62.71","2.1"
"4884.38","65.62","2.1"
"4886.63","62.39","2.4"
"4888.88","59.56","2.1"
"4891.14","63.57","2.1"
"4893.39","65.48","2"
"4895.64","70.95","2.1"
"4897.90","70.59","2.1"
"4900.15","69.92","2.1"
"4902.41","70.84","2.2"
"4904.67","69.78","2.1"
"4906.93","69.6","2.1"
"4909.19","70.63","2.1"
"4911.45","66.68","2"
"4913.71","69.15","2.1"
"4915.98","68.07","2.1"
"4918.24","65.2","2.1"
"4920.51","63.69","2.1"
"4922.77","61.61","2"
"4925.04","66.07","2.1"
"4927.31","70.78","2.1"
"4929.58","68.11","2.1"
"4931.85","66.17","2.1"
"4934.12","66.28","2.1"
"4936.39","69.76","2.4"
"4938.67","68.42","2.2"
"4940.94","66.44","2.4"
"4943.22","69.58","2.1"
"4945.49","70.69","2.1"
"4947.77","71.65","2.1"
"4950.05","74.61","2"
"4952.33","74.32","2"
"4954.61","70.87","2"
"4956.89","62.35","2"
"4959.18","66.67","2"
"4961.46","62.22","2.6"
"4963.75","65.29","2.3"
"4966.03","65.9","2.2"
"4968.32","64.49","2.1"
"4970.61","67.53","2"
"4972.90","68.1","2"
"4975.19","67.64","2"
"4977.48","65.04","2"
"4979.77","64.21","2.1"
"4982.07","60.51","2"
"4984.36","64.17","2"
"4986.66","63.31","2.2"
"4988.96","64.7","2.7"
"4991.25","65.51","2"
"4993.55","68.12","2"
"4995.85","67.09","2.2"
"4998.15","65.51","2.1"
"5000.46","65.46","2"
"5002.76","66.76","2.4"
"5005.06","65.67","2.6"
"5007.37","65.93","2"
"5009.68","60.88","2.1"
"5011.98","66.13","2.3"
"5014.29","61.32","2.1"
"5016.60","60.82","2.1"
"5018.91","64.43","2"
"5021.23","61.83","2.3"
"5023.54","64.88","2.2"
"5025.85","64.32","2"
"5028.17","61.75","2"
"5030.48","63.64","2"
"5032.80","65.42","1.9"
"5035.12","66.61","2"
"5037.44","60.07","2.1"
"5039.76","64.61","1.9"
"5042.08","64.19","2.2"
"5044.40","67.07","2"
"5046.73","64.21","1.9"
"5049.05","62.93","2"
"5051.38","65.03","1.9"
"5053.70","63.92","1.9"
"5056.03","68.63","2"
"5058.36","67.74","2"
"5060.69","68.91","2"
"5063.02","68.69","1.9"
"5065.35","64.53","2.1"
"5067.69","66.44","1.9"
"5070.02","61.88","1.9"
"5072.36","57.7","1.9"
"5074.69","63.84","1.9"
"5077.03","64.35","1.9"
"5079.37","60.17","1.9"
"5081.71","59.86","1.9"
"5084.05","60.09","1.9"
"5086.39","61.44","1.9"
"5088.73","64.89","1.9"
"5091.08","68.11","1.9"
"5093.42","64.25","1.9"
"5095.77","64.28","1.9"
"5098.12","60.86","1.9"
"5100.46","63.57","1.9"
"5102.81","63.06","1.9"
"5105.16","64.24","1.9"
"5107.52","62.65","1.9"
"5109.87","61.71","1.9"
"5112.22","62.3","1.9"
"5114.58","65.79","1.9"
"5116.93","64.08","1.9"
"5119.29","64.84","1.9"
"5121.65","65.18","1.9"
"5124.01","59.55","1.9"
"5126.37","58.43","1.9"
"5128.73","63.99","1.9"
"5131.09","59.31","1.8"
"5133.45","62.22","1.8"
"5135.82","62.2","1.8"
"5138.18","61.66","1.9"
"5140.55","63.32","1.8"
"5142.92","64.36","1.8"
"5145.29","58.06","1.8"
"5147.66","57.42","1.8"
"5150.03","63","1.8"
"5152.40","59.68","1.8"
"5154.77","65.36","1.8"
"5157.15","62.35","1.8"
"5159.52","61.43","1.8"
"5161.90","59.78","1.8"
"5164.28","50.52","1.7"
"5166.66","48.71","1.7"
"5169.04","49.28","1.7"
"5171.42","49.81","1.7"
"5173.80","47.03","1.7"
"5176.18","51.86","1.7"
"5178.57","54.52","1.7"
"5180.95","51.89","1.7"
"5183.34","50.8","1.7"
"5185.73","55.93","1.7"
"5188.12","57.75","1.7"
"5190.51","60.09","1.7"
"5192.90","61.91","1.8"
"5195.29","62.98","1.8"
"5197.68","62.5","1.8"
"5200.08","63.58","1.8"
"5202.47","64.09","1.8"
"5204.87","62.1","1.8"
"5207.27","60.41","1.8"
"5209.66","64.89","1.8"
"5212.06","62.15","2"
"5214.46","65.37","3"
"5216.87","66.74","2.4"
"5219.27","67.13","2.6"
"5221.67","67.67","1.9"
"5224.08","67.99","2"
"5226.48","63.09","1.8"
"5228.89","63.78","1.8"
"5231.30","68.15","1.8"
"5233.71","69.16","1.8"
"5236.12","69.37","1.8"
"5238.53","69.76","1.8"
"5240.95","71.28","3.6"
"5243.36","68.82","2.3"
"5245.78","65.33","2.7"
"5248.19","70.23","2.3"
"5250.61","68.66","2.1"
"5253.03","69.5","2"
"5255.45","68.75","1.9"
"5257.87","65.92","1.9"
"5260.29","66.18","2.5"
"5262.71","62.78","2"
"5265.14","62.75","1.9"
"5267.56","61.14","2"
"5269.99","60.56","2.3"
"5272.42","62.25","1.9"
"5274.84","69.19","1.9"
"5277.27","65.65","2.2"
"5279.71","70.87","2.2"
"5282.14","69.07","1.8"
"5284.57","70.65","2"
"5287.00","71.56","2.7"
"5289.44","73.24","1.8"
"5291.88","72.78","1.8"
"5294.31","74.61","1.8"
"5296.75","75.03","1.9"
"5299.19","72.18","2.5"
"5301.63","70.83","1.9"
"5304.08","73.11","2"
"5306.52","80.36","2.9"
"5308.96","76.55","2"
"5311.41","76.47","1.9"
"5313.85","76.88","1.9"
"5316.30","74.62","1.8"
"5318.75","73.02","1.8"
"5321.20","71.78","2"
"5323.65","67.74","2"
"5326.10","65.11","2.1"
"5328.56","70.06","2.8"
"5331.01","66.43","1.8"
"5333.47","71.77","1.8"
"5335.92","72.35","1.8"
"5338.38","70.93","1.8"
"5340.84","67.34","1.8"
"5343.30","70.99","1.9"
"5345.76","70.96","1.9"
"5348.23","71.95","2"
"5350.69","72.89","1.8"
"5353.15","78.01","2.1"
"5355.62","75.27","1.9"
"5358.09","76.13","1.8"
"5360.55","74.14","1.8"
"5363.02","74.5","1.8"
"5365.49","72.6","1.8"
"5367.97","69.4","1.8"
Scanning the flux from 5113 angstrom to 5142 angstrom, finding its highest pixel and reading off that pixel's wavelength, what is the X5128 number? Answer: 5114.58 angstrom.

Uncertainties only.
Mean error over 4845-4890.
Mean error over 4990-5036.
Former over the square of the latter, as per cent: 50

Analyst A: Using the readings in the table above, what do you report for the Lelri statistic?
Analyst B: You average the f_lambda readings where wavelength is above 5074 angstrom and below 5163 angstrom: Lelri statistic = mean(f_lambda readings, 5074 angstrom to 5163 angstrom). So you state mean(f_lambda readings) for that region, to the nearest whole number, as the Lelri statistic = 62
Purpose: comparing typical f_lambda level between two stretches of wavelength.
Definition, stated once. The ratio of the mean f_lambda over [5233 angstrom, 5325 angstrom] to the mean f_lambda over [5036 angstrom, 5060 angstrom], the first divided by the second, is 1.08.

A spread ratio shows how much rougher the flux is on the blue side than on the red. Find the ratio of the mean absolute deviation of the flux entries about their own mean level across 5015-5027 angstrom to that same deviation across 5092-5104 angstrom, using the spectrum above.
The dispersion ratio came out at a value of 1.6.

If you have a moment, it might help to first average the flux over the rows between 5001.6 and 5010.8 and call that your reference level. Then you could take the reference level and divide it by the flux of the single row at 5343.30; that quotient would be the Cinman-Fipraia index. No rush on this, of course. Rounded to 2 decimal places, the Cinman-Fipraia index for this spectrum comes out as 0.91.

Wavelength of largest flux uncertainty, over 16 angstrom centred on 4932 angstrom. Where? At 4936.39 angstrom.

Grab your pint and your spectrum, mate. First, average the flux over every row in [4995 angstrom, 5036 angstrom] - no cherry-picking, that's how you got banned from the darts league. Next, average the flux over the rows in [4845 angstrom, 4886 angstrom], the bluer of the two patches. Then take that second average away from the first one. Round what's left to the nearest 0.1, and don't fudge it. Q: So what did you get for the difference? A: 1.4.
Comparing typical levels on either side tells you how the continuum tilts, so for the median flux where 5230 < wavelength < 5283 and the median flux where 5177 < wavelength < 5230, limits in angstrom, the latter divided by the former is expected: 0.91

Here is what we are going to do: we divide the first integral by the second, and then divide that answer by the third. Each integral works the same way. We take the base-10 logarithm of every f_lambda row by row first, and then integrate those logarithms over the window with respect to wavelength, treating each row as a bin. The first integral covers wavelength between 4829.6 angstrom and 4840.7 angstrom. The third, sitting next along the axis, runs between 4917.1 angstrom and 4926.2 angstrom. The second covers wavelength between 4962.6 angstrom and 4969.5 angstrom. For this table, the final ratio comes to 0.10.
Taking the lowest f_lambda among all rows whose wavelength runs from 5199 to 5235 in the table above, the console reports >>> 60.41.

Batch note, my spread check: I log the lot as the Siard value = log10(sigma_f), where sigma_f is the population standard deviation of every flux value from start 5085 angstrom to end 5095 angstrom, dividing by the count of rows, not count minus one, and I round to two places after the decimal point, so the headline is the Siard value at 0.37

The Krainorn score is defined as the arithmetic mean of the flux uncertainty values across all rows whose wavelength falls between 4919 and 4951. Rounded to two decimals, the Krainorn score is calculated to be 2.14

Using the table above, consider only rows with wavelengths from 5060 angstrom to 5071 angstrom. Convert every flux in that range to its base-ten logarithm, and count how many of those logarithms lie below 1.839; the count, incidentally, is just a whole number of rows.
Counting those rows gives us 5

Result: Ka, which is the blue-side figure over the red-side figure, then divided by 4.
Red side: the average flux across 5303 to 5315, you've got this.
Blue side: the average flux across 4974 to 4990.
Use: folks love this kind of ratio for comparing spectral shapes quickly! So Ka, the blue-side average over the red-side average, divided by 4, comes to 0.209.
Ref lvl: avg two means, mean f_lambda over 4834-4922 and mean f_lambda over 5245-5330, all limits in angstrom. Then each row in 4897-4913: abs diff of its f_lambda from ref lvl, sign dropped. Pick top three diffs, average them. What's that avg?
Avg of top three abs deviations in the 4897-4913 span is 3.0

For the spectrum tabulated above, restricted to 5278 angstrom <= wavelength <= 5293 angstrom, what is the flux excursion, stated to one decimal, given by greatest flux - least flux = 4.2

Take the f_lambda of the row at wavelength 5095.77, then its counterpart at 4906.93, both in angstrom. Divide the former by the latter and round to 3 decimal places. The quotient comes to 0.924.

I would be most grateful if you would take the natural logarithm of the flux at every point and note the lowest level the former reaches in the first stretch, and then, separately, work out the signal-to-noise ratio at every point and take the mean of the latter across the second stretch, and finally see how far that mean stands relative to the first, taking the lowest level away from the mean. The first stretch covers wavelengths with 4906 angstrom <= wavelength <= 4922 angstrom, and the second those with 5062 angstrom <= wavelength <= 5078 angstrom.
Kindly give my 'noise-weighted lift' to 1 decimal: 29.0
